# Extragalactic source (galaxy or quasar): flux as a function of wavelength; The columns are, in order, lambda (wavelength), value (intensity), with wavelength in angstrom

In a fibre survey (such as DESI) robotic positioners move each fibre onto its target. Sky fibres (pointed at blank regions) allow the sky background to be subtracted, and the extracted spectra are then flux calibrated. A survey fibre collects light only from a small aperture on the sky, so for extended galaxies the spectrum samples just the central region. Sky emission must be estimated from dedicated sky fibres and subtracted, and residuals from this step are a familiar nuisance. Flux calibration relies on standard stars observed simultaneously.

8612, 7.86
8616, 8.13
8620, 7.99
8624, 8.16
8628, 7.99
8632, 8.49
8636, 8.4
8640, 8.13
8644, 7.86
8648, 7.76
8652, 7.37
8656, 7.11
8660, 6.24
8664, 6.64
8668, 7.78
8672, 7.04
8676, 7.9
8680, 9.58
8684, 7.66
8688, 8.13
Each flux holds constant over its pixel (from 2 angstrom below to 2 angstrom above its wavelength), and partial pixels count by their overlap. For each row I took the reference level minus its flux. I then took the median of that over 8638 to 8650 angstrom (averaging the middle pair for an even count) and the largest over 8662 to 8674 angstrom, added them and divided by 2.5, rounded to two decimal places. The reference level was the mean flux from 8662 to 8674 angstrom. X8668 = -0.08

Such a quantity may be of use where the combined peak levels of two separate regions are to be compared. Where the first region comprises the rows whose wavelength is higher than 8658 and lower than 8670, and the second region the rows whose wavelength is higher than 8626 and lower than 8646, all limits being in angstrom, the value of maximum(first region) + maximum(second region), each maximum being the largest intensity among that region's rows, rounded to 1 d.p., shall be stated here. 16.3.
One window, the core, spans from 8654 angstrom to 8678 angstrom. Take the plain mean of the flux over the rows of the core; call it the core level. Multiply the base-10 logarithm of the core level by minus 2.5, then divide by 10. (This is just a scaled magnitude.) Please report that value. -0.213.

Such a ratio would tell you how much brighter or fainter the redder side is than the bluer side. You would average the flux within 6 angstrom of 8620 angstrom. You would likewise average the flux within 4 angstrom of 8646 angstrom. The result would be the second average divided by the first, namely 0.965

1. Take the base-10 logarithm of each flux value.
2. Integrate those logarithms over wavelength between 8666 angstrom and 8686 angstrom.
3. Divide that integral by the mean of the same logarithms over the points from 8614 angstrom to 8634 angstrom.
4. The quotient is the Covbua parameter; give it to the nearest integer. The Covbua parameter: 20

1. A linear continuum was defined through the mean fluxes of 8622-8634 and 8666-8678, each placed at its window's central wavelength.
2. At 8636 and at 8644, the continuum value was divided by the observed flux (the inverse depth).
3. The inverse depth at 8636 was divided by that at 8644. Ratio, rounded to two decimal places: 0.95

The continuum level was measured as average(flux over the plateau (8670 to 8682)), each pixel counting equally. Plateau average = 8.17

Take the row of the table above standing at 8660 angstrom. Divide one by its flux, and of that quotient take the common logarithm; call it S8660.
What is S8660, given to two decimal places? -0.80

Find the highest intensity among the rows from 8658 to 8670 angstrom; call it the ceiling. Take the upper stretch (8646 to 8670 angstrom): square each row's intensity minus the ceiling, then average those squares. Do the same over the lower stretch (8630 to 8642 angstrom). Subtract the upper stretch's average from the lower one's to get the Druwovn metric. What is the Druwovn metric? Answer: -0.38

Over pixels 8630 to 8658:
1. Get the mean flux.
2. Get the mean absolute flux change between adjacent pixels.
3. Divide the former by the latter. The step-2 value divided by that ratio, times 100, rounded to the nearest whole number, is 1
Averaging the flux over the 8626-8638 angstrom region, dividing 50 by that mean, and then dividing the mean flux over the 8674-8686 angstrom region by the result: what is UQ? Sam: 1.39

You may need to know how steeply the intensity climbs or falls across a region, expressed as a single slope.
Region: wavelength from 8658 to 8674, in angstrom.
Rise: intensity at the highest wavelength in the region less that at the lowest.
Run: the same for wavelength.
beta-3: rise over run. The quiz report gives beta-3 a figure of 0.067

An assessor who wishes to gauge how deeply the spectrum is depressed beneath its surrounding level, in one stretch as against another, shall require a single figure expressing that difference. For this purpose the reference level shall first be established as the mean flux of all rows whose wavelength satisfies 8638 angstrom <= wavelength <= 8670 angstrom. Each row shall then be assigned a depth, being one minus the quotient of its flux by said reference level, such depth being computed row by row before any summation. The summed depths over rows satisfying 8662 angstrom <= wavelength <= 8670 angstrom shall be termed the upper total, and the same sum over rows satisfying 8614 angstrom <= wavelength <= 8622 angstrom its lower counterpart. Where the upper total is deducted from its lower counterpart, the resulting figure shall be -0.23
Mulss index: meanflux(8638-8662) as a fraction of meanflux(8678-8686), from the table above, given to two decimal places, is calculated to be 0.86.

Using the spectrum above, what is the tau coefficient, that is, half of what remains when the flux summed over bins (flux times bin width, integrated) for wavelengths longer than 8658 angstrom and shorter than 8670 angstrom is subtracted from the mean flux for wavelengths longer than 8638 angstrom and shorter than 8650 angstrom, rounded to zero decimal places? -37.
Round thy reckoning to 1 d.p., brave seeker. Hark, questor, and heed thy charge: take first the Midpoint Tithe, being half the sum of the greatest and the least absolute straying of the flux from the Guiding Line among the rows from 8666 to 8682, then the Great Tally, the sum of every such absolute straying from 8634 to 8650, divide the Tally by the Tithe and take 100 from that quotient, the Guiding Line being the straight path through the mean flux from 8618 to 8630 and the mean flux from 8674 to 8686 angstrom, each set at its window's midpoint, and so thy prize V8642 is -98.8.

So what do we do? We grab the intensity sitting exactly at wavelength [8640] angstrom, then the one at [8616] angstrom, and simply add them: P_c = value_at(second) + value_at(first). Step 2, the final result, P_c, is 16.3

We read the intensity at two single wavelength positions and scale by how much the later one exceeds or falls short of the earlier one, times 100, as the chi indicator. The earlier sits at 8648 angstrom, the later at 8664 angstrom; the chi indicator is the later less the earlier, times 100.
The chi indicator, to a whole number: -112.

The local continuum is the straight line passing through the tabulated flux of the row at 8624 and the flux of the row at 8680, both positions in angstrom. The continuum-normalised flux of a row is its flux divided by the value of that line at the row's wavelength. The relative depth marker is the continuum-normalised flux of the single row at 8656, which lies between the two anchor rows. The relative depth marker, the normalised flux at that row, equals 0.79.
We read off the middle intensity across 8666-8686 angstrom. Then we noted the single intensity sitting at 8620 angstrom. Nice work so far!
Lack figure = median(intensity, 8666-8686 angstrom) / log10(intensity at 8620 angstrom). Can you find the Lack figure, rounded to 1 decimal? 8.6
